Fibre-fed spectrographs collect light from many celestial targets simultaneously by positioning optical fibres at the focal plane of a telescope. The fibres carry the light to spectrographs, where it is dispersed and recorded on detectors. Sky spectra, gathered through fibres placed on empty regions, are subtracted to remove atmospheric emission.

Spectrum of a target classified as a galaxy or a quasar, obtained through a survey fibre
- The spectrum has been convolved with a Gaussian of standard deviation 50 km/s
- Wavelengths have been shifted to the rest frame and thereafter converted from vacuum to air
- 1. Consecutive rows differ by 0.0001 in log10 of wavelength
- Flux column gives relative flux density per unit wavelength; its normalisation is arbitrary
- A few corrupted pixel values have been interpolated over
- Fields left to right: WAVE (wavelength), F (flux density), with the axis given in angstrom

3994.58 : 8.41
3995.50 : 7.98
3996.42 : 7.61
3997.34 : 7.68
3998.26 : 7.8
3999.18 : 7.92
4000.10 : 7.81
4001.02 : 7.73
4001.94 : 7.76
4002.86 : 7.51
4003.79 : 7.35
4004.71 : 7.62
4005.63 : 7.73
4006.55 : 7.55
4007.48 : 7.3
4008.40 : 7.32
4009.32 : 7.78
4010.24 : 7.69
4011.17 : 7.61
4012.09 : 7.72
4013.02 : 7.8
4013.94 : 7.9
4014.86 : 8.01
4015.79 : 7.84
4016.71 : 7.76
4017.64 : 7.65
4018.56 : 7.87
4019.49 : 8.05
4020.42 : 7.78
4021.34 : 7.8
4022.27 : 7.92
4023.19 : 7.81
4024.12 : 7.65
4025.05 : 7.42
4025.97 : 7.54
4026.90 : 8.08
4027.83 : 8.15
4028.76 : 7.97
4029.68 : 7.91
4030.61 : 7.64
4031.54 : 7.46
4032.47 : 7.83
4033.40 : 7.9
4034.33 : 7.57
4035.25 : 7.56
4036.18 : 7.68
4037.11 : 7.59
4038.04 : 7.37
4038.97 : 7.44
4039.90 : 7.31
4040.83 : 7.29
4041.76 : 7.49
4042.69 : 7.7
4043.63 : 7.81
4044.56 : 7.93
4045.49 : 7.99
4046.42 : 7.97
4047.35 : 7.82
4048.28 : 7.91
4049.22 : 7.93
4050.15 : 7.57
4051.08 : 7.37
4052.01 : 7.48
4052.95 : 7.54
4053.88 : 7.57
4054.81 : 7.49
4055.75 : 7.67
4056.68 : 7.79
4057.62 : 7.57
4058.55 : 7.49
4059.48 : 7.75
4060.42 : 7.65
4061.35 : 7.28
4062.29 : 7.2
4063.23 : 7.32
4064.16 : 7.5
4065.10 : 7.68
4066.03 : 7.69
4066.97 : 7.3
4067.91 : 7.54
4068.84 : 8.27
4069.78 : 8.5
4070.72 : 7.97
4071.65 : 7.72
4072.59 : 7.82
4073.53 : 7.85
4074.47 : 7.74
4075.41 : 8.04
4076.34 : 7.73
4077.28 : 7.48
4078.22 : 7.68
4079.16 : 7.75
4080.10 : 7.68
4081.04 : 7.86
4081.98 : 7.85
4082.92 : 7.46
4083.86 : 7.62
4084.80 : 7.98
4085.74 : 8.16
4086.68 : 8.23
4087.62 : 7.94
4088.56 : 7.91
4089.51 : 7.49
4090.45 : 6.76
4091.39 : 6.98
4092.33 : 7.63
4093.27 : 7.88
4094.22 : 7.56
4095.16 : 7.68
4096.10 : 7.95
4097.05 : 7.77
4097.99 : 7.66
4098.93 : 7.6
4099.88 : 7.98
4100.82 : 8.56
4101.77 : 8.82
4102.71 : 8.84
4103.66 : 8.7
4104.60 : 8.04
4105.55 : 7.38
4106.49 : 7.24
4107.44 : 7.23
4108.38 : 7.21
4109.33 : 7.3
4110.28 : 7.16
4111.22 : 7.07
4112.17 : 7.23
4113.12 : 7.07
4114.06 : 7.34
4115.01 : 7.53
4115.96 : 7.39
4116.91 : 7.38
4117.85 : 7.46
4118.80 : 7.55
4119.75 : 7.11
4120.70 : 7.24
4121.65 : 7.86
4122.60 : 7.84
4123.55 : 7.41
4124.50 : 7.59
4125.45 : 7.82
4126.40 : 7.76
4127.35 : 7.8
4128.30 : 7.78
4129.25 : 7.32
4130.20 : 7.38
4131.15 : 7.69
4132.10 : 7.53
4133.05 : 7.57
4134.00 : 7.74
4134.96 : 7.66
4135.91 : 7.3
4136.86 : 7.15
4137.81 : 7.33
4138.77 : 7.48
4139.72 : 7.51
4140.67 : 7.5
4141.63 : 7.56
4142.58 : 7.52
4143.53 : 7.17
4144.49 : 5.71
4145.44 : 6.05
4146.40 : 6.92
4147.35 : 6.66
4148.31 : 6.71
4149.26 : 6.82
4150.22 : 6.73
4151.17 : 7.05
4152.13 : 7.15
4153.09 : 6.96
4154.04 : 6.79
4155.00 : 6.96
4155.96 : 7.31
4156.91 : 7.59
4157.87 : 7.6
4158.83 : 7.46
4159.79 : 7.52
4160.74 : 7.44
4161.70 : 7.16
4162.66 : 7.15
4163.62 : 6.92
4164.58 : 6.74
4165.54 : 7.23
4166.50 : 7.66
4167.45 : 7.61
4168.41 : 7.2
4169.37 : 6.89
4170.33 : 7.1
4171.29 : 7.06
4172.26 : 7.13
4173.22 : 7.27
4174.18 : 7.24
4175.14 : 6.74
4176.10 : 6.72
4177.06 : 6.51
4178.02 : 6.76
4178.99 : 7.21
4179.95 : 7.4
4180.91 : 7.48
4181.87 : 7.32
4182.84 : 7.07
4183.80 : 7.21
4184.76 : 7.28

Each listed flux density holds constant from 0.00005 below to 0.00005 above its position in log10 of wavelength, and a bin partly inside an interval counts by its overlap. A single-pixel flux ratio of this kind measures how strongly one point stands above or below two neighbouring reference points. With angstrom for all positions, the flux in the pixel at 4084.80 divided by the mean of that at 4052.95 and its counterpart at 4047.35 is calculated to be 1.04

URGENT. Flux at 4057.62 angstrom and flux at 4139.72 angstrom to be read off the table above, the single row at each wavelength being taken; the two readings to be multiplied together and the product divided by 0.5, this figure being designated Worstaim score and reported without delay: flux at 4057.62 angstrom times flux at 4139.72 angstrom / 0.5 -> 114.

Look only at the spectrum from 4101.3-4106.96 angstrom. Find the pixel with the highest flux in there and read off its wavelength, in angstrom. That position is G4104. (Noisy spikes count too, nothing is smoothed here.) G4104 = 4102.71 angstrom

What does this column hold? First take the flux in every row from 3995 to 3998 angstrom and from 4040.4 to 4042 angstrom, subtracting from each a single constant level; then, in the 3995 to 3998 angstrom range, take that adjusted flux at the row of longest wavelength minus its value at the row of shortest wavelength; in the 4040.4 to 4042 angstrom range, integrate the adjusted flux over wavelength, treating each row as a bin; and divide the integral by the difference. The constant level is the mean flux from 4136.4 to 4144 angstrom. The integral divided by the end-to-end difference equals 0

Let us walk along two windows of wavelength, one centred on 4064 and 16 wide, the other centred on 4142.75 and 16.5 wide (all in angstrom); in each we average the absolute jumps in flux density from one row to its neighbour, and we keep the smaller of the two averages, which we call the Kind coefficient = 0.25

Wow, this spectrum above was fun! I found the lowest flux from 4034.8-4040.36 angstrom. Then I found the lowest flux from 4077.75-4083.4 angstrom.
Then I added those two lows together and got 14.8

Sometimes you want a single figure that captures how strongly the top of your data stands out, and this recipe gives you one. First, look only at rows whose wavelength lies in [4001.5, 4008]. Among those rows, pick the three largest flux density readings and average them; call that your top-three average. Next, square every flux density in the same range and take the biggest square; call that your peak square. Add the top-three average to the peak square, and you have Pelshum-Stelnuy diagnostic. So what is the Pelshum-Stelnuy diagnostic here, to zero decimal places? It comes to 68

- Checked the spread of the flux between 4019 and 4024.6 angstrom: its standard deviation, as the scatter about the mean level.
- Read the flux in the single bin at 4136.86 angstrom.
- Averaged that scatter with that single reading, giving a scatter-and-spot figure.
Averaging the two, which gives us 3.64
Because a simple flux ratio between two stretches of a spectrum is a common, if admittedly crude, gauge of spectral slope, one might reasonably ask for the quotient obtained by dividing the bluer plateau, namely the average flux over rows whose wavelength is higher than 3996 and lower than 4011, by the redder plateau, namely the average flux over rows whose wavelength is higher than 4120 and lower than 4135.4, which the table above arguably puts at 1.00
